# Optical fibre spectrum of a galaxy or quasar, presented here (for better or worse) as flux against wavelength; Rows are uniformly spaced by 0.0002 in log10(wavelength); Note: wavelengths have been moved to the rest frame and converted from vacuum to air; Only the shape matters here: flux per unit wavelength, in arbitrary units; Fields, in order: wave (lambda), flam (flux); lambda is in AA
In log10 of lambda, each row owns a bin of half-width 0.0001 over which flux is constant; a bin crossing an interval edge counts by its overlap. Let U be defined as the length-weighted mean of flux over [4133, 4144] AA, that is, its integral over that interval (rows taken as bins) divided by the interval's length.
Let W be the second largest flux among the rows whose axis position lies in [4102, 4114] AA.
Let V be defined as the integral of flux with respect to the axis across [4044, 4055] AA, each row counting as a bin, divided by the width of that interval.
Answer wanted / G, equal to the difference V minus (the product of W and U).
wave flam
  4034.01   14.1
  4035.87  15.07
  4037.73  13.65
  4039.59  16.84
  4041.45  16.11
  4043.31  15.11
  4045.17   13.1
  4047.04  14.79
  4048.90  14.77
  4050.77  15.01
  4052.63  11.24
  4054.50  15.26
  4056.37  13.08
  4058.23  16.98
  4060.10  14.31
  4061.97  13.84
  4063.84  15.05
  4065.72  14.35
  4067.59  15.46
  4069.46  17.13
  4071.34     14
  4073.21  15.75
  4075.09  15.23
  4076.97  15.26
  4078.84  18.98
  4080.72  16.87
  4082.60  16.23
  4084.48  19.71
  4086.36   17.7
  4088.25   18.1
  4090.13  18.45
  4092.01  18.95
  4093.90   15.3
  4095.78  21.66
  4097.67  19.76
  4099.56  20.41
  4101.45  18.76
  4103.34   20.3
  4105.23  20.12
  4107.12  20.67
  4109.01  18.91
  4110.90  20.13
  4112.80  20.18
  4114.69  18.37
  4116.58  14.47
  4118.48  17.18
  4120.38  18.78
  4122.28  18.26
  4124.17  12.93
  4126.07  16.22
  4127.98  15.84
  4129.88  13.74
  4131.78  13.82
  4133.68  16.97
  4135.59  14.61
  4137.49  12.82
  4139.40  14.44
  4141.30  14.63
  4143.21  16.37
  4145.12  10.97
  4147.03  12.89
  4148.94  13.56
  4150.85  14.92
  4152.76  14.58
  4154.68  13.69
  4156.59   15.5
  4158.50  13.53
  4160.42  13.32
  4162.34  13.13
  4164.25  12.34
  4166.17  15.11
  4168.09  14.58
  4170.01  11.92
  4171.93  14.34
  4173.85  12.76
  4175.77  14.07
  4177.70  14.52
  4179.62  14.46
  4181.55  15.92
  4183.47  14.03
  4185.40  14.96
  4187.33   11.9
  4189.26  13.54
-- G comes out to -289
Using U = 14.9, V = 14.0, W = 20.3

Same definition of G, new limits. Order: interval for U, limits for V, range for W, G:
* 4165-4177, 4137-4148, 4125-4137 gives -210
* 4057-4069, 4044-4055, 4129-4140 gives -206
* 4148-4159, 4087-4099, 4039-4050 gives -212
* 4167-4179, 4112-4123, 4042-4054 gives -188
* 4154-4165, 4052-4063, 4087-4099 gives -255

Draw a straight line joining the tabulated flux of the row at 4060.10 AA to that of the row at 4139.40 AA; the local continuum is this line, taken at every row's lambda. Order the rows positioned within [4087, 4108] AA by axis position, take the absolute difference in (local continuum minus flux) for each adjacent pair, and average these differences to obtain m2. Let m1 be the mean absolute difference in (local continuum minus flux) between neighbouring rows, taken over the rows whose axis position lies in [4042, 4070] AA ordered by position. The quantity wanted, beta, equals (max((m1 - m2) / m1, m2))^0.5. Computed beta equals 1.32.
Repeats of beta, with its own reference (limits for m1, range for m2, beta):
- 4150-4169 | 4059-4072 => 1.18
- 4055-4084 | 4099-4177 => 1.29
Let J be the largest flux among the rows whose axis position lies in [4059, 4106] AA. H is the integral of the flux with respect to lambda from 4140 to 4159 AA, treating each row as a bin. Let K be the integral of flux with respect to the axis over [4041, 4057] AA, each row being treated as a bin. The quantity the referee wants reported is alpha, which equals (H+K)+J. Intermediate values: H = 268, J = 21.66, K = 228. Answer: 517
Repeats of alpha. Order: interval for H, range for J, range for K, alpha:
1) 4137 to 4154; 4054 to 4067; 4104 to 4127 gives 669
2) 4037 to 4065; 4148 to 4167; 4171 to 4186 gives 640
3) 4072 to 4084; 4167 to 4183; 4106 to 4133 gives 676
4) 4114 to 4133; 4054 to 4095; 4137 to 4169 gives 768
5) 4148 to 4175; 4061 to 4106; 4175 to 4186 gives 556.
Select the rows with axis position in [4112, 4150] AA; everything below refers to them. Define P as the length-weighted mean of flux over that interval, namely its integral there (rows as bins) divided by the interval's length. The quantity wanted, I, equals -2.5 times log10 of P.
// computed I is -2.96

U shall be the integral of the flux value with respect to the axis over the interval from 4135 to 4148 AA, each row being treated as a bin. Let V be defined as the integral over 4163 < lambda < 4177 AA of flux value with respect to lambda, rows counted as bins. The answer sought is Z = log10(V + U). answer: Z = 2.57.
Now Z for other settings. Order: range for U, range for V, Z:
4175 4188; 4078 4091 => 2.62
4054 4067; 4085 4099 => 2.66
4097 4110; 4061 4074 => 2.66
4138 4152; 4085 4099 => 2.66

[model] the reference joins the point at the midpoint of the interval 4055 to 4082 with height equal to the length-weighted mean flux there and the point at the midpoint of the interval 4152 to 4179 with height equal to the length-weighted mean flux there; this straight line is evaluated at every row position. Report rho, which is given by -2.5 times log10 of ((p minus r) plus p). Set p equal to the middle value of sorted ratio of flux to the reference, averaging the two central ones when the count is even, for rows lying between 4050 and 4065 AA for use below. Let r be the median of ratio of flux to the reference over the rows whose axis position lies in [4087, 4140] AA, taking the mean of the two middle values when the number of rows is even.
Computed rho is 0.5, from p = 0.93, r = 1.24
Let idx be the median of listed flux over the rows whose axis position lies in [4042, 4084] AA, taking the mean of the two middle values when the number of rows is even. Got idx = 15.1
